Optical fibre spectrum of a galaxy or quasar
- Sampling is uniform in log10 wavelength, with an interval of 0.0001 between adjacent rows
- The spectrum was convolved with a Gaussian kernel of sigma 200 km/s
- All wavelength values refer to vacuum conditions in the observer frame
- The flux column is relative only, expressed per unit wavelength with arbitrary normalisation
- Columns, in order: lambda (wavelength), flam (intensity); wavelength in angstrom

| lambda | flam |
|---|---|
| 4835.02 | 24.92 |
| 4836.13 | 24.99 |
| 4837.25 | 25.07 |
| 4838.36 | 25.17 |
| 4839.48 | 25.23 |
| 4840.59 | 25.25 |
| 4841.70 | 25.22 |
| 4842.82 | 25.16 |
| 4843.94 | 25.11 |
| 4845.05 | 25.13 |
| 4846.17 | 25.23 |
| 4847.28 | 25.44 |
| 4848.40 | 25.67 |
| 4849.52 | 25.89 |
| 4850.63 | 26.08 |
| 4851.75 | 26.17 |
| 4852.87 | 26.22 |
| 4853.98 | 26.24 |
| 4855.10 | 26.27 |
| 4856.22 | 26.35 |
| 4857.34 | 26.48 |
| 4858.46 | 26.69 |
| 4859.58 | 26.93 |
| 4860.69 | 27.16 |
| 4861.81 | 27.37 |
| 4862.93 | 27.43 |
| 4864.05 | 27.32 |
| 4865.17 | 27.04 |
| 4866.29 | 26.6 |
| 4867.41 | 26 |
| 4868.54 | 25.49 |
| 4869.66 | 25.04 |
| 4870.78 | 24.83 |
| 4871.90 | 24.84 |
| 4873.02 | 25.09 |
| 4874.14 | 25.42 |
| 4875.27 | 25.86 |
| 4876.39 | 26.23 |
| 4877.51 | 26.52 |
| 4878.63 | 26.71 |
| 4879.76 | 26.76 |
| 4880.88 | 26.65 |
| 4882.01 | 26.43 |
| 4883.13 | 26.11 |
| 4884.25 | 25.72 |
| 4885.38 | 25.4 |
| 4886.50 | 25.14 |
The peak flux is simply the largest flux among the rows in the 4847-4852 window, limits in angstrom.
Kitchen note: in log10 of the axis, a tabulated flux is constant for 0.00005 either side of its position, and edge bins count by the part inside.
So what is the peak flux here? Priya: 26.17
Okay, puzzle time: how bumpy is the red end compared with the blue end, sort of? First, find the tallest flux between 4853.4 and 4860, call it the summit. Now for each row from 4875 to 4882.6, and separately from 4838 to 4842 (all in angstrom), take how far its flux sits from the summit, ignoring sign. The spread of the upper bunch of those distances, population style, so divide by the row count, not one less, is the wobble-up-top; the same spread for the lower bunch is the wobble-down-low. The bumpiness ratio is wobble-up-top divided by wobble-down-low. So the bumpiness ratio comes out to 10.0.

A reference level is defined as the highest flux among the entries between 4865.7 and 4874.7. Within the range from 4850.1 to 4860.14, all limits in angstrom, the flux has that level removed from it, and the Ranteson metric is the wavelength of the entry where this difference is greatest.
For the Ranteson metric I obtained 4859.58 angstrom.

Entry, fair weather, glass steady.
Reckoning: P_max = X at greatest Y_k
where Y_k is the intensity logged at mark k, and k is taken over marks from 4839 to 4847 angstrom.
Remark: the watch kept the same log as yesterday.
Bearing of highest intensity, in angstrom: 4840.59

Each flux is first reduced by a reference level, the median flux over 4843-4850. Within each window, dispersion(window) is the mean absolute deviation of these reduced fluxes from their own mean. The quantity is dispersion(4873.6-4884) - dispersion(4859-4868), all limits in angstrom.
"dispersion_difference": 0.00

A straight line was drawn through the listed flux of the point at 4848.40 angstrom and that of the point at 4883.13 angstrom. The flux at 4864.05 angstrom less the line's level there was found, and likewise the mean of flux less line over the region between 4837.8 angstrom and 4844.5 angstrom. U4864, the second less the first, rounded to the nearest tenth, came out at -1.8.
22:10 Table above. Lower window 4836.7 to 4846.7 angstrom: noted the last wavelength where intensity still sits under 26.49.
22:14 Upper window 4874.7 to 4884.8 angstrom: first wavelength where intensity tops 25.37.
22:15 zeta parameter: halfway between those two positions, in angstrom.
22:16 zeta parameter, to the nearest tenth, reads 4860.7 angstrom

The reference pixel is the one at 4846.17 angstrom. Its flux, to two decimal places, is 25.23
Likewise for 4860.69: 27.16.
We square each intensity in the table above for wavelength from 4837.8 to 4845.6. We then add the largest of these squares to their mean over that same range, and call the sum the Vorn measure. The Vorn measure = 1272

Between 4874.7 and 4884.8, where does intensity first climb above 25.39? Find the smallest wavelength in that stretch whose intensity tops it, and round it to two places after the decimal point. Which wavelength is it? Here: 4875.27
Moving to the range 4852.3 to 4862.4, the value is 4852.87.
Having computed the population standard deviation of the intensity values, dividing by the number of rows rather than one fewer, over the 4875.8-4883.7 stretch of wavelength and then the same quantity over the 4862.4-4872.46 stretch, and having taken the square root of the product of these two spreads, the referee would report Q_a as 0.48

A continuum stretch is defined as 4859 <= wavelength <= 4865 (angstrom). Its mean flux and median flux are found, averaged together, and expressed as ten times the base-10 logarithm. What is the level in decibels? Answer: 14.4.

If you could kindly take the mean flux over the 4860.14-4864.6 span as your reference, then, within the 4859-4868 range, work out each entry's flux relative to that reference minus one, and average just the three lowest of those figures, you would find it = -0.03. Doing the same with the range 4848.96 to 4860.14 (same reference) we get -0.05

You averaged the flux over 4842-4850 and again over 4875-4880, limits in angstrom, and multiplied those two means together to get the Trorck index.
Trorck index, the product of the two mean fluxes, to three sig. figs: 670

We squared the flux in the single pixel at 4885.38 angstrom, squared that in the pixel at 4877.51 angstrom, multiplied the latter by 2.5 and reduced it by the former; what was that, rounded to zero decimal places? 1113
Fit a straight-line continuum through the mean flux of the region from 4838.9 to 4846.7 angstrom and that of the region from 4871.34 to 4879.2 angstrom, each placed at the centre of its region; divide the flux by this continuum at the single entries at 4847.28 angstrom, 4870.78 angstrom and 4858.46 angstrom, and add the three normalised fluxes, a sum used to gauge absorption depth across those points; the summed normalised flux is 3.02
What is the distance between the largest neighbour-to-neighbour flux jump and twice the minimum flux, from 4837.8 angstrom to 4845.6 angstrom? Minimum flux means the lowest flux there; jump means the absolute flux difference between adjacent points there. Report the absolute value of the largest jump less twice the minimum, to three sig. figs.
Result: 50.2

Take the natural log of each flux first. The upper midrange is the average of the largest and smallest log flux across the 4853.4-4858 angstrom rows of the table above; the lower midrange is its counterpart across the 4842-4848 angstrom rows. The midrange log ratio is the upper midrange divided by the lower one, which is 1.01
